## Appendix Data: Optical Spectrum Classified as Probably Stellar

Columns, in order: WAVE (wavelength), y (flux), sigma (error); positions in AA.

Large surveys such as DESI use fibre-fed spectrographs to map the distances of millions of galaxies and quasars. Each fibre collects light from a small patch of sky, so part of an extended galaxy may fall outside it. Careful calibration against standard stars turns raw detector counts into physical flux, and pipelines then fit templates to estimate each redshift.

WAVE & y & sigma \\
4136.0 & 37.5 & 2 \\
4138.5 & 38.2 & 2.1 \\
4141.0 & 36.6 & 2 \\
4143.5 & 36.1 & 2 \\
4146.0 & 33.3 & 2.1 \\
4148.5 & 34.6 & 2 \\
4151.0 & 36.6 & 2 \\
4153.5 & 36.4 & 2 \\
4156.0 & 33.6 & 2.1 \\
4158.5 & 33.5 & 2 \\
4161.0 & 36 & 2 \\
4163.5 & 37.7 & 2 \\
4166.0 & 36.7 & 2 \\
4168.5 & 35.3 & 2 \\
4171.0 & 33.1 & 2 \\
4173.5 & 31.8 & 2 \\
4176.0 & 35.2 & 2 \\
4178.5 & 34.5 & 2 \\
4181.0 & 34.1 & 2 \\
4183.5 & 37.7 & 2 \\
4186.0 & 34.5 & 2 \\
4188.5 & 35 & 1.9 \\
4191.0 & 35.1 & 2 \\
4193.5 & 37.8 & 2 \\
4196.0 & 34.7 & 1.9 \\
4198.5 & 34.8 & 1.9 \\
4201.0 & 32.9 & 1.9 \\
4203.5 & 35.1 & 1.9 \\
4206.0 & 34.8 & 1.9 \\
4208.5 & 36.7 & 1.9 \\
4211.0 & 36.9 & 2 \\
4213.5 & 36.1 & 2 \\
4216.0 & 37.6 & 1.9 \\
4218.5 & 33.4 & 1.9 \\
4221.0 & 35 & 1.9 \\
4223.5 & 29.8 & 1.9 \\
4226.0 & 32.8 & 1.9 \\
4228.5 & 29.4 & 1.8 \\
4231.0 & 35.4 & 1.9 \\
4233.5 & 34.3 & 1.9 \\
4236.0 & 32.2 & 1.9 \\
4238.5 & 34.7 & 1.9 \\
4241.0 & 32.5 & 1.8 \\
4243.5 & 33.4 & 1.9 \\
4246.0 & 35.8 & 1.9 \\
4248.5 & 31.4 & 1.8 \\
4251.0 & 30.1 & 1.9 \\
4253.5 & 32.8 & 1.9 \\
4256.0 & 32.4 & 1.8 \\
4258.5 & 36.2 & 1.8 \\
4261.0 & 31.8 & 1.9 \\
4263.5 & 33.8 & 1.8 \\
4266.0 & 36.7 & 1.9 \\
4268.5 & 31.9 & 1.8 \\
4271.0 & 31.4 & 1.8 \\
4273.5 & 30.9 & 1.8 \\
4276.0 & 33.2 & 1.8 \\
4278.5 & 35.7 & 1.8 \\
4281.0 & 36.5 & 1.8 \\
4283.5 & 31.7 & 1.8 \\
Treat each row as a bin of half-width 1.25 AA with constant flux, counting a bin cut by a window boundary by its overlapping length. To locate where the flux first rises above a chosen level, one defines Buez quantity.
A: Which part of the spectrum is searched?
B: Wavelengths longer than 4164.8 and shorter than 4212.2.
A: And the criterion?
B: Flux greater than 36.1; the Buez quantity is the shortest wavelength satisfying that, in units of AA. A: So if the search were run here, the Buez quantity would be 4166.0 AA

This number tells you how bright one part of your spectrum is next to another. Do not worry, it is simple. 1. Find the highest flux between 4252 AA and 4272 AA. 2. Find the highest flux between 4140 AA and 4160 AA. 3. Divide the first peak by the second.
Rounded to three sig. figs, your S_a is 1.00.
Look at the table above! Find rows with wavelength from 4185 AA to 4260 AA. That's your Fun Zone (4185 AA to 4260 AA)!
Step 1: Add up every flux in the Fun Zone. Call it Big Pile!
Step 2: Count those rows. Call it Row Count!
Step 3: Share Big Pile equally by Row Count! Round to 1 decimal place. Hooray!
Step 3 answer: 34.1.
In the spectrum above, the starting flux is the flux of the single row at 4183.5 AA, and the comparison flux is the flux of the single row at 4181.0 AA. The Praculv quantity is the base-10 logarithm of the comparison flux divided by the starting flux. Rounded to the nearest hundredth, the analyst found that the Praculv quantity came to -0.04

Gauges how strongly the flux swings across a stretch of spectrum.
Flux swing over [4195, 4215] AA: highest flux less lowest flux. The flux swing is 4.0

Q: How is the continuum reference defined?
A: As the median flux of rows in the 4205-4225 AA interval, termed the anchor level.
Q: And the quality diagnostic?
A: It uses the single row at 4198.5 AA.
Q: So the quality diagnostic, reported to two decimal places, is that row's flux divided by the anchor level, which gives 0.98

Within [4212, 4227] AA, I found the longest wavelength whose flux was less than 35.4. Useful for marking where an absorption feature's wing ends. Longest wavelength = 4226.0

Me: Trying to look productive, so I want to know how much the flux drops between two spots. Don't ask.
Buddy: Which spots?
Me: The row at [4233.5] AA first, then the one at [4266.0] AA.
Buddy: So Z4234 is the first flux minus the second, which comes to -2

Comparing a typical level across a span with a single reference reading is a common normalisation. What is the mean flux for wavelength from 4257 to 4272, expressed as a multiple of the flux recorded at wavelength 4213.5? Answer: 0.932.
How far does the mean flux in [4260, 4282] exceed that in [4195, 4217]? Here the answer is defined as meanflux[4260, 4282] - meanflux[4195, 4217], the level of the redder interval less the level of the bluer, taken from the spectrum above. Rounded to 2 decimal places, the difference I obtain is -1.97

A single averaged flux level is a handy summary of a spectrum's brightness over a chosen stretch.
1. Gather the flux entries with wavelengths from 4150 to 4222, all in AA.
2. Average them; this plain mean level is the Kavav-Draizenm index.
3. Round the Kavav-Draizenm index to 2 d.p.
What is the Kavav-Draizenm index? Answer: 35.26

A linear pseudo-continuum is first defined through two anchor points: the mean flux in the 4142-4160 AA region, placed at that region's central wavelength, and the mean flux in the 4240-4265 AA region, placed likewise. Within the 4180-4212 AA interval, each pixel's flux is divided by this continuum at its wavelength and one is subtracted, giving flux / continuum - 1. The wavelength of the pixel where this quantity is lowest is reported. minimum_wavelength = 4201.0 AA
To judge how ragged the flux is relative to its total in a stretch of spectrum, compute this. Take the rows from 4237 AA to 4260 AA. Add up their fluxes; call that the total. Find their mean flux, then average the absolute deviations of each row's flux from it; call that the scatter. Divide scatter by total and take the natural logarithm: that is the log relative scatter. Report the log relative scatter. -5.25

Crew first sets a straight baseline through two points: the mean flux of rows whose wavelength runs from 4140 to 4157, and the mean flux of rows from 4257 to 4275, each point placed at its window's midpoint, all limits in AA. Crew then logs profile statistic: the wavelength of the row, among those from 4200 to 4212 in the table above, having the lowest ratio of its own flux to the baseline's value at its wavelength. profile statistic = 4201.0 AA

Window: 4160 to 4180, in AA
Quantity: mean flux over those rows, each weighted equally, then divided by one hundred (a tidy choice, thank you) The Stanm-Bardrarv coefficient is 0.350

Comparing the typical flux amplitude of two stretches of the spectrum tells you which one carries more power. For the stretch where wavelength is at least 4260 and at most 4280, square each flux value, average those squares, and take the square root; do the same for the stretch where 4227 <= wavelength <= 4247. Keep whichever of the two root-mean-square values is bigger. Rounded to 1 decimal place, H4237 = 33.5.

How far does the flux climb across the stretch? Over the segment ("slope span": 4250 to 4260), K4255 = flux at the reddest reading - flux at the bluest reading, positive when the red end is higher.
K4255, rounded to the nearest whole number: 6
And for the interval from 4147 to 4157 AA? -1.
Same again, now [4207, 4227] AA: -4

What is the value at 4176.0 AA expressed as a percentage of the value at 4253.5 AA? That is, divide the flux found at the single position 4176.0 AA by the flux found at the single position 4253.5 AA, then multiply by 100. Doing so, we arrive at 107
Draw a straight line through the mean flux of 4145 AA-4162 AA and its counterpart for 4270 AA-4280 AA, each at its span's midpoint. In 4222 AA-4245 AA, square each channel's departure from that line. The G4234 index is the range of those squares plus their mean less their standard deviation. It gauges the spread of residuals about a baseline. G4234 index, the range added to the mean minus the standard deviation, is 16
